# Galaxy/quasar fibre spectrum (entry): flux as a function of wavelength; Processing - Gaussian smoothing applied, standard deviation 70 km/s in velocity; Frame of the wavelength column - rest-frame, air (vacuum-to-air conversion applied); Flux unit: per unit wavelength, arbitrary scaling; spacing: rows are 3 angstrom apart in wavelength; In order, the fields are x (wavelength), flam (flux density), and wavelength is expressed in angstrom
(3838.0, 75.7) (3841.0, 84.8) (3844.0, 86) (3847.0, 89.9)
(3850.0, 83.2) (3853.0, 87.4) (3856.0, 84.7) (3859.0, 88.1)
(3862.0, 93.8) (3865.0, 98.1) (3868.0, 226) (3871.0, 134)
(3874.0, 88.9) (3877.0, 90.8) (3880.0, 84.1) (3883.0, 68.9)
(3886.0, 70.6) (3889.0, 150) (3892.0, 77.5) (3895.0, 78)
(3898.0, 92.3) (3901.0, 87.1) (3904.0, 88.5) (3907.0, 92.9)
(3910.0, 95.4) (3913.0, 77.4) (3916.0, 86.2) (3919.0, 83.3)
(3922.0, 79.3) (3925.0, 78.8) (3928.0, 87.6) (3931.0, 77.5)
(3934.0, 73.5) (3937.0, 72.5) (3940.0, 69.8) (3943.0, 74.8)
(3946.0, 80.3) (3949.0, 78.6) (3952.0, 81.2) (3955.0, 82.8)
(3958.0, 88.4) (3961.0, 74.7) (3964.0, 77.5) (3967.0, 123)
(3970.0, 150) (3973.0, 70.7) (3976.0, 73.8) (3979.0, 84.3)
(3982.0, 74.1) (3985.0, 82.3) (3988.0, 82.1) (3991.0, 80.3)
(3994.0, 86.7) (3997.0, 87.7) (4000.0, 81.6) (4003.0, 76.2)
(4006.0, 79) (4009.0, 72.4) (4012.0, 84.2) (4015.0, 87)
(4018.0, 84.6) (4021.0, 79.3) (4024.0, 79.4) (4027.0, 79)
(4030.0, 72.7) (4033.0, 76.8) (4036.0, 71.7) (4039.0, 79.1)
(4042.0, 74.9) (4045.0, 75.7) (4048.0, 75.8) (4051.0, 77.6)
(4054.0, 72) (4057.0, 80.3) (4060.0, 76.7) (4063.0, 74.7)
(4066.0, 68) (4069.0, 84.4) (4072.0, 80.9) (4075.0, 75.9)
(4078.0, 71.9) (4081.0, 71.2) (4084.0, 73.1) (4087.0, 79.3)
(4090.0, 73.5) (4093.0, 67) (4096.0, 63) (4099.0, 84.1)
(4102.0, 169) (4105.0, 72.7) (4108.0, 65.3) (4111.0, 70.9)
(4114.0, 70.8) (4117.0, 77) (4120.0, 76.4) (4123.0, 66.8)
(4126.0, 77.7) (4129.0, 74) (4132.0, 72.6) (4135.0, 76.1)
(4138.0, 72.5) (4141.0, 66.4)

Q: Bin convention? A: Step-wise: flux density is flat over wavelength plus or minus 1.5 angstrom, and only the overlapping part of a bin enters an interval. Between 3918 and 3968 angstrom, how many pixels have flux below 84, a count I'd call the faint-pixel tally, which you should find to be 14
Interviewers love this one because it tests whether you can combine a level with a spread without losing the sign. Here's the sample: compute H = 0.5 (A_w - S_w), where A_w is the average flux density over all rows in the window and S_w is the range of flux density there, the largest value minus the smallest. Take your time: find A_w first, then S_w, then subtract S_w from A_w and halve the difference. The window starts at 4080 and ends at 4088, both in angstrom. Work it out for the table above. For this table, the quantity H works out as 33.2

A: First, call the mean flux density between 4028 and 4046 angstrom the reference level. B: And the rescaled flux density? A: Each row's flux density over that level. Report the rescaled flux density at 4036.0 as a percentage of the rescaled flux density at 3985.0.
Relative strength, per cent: 87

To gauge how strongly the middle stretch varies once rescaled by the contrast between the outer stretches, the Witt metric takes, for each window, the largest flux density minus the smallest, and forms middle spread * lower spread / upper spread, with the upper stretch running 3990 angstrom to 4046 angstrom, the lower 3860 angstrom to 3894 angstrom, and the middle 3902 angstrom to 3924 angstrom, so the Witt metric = 177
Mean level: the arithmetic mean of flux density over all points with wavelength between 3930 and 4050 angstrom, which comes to 81.4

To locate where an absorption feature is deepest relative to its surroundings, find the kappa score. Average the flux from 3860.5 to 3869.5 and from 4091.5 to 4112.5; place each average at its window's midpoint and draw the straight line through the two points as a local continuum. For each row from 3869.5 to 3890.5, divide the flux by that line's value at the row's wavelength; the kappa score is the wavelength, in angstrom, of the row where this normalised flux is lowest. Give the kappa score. 3883.0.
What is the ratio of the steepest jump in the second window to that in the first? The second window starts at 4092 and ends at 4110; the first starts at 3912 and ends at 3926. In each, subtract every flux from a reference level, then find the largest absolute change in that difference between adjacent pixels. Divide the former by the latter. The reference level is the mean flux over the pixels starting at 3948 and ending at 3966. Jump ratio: 10.9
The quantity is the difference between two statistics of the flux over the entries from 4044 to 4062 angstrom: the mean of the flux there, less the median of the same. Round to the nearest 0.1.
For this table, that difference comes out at 0.1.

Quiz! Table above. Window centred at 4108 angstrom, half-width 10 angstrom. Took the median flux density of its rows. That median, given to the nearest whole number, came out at 73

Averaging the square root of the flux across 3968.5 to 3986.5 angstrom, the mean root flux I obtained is 9.4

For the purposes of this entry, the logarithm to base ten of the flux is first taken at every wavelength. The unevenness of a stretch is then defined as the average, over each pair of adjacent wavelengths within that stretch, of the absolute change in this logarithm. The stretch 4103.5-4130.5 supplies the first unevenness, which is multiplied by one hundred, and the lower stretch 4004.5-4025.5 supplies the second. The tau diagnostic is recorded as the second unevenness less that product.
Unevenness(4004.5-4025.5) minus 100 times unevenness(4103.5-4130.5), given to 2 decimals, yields -3.32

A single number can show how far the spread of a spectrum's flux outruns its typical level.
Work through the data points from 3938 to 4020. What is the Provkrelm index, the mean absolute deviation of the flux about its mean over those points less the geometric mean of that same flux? -74.0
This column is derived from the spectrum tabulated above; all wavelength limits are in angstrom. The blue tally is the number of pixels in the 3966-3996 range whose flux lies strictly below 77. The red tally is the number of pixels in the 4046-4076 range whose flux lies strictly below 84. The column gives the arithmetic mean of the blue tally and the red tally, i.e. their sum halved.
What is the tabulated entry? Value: 6.00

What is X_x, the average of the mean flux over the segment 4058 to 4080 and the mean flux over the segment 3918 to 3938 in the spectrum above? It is 77.5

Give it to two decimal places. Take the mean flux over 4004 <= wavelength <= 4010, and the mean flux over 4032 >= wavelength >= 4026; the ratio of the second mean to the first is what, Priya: 1.00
